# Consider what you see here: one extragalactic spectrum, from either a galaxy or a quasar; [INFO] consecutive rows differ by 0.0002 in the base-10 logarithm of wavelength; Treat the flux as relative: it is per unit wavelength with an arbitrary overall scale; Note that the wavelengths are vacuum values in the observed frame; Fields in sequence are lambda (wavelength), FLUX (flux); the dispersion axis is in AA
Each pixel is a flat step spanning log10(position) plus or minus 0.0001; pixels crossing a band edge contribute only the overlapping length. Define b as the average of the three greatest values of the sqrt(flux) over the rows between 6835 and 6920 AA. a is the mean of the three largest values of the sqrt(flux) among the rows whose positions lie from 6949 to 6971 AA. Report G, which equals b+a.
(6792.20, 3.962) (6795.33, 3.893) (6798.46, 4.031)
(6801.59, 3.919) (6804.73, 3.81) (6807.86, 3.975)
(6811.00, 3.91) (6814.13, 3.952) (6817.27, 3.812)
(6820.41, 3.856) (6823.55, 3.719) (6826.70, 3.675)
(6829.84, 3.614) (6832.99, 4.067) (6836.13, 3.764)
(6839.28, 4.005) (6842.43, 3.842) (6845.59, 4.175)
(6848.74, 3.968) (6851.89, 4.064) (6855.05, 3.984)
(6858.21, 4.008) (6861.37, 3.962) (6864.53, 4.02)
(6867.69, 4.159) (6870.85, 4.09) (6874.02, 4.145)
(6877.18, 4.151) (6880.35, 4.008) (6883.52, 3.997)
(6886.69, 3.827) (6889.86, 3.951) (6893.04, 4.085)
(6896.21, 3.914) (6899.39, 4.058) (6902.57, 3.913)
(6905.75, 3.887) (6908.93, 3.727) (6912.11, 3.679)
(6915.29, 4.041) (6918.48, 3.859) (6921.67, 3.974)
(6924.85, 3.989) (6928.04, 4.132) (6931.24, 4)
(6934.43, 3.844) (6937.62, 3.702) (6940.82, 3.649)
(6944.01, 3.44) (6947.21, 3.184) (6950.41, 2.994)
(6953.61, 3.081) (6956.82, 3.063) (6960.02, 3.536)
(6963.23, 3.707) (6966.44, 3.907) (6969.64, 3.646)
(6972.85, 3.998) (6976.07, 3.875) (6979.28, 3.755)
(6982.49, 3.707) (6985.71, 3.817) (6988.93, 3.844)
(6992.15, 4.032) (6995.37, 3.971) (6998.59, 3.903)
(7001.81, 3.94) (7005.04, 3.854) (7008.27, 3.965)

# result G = 3.98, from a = 1.94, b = 2.04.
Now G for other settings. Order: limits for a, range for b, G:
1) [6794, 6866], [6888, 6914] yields 4.03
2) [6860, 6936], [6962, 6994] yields 4.03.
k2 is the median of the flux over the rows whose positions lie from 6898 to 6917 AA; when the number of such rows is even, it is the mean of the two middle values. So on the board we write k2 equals 3.90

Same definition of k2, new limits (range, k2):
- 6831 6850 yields 3.99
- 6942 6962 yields 3.13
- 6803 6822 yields 3.88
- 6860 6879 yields 4.12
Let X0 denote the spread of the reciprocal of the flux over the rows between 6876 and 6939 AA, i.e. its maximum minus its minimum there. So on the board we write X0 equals 0.0309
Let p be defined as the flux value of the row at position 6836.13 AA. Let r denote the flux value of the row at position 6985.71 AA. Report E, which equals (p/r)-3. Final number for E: -2.014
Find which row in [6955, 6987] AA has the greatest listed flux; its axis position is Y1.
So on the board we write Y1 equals 6972.85 AA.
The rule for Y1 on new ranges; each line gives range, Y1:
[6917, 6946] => 6928.04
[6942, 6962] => 6960.02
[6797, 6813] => 6798.46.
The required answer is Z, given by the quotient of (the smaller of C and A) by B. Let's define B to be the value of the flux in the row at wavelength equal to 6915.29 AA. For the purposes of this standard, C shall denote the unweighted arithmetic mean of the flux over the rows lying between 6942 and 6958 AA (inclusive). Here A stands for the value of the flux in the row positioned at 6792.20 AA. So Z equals 0.780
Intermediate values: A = 3.962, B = 4.041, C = 3.2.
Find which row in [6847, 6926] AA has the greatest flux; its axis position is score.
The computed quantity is 6867.69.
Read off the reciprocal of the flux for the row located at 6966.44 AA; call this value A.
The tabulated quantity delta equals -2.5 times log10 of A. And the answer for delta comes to 1.48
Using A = 0.256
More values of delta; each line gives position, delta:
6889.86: 1.49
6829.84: 1.39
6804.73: 1.45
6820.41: 1.47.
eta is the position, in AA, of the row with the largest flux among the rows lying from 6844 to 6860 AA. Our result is 6845.59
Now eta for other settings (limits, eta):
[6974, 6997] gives 6992.15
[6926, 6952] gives 6928.04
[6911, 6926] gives 6915.29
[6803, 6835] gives 6832.99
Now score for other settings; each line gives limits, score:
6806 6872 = 6845.59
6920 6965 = 6928.04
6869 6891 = 6877.18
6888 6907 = 6893.04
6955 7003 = 6992.15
